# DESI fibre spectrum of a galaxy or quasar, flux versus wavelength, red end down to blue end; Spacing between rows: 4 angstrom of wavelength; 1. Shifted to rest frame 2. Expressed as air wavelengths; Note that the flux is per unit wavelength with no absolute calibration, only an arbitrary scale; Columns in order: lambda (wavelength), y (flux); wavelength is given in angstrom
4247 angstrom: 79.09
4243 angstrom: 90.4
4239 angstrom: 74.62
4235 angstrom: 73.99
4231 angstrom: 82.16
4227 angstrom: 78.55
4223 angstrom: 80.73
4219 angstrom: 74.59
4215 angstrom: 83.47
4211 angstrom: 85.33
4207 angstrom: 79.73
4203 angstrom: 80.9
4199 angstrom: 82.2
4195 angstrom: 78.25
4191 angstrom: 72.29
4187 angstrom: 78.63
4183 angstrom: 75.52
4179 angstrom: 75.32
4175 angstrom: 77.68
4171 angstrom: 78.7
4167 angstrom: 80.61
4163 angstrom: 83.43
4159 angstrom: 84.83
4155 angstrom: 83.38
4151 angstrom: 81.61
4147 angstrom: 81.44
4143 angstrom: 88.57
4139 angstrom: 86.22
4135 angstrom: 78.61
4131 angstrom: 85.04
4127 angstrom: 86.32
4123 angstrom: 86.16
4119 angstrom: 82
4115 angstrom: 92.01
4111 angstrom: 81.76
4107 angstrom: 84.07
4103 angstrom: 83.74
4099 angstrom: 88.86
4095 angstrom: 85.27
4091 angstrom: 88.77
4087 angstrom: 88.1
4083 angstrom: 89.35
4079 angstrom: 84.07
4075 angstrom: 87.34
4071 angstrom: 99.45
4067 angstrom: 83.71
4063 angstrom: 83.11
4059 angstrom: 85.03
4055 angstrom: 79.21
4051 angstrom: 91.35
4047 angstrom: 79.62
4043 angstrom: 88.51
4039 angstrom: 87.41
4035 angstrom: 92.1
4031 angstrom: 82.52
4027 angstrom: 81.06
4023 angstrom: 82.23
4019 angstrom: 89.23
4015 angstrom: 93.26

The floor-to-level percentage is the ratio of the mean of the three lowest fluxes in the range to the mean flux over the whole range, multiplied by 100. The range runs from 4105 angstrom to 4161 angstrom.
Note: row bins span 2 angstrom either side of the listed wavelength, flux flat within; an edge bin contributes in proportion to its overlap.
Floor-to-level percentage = 95.4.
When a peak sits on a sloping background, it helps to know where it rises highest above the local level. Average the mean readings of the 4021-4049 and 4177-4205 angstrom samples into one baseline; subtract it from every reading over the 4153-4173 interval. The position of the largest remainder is 4159 angstrom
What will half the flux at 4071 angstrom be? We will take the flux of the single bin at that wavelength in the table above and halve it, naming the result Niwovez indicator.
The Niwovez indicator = 50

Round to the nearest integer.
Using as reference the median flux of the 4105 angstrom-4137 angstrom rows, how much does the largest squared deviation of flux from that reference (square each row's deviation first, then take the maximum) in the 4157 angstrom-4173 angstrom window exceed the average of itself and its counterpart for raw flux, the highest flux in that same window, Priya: -25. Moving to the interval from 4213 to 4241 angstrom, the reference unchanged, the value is 14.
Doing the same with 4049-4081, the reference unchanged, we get 61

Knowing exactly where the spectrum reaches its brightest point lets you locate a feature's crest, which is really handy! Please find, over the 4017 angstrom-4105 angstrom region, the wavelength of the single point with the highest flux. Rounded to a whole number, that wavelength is 4071 angstrom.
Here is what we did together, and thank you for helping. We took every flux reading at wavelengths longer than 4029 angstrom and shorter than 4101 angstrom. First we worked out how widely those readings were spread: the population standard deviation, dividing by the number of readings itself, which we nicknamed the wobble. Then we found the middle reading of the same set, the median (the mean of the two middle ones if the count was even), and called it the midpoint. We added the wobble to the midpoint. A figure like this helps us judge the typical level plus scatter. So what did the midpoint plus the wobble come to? 92.0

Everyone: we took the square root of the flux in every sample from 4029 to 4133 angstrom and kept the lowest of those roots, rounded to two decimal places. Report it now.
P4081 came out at 8.90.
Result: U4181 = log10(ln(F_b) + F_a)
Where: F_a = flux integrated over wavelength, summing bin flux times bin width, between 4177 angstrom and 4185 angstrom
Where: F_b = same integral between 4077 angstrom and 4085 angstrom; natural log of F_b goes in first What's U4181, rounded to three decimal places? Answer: 2.785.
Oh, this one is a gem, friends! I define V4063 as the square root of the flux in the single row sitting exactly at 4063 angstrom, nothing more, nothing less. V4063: 9.12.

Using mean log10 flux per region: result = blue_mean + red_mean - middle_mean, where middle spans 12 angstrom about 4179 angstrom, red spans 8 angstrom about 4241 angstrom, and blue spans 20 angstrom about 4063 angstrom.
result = 1.97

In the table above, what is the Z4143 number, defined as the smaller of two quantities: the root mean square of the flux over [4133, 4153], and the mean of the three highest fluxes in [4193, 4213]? 83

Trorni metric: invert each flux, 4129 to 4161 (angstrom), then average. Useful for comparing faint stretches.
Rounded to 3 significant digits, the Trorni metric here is 0.0120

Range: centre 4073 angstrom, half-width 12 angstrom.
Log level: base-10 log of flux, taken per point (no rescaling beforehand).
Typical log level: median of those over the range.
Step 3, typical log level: 1.93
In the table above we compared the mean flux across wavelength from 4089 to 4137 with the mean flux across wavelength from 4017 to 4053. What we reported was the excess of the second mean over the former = 0.8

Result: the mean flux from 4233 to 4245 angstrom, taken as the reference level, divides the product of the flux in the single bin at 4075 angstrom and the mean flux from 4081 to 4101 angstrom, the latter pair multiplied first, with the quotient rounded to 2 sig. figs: 97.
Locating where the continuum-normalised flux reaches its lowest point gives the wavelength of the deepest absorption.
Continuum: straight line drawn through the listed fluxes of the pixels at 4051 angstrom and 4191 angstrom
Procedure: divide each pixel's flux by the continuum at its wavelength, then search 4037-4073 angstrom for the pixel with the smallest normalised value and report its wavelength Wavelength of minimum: 4047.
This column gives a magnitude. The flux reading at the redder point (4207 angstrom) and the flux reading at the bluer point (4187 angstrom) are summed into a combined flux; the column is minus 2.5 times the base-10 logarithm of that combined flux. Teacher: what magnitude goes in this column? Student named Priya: -5.499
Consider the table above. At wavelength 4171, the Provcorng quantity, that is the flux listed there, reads 78.7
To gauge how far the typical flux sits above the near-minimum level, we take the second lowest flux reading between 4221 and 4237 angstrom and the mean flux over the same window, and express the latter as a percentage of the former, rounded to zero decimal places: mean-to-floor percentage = 100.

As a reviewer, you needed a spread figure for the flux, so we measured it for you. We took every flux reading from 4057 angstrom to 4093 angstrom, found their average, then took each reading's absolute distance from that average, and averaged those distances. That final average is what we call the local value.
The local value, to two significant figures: 3.3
